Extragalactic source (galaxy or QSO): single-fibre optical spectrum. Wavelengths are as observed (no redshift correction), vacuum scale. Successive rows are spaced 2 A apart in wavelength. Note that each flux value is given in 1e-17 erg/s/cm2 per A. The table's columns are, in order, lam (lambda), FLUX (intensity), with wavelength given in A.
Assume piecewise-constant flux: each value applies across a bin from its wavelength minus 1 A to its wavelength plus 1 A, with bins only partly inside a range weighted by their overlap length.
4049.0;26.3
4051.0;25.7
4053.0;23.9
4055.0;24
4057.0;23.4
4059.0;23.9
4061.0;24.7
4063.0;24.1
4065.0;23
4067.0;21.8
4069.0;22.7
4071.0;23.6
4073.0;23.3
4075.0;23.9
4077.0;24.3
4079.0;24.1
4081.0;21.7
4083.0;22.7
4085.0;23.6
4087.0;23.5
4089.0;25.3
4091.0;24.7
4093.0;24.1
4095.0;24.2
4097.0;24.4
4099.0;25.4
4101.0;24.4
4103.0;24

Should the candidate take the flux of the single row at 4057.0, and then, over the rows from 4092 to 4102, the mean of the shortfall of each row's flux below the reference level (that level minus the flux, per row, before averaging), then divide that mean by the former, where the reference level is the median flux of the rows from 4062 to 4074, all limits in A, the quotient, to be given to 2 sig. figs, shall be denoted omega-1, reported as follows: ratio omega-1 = -0.058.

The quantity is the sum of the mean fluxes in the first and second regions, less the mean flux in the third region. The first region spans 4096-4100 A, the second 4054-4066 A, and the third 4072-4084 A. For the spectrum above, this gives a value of 25.4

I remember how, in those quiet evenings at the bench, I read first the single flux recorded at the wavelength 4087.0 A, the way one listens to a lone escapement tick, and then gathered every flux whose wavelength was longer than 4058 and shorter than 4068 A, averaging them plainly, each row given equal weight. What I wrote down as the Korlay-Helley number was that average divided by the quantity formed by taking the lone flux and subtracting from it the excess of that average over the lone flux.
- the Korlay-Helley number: 1.00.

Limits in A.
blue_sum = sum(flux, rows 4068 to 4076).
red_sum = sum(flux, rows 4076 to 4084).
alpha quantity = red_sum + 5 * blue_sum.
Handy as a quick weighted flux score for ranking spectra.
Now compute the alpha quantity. 560.3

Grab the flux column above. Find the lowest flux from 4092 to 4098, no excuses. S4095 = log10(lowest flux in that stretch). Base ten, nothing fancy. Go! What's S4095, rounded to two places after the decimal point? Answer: 1.38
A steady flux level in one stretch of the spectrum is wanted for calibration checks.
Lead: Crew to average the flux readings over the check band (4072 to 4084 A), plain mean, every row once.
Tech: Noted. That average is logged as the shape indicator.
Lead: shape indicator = 23.33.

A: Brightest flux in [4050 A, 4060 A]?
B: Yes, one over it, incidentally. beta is 0.0389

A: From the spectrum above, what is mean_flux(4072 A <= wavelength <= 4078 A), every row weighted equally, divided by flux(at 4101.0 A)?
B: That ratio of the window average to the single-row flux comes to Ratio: 0.98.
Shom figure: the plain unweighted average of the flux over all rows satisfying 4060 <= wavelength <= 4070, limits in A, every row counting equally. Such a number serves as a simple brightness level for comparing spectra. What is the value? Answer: 23.3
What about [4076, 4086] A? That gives 23.3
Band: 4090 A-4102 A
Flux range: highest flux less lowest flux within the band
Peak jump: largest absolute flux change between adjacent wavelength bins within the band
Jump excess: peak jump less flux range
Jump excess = -0.30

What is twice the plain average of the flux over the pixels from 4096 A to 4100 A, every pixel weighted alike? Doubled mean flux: 49.8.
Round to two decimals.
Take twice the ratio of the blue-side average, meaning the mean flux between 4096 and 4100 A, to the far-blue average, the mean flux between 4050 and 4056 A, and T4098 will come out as 2.03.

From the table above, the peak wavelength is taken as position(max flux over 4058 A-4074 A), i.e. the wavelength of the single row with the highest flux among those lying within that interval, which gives 4061.0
